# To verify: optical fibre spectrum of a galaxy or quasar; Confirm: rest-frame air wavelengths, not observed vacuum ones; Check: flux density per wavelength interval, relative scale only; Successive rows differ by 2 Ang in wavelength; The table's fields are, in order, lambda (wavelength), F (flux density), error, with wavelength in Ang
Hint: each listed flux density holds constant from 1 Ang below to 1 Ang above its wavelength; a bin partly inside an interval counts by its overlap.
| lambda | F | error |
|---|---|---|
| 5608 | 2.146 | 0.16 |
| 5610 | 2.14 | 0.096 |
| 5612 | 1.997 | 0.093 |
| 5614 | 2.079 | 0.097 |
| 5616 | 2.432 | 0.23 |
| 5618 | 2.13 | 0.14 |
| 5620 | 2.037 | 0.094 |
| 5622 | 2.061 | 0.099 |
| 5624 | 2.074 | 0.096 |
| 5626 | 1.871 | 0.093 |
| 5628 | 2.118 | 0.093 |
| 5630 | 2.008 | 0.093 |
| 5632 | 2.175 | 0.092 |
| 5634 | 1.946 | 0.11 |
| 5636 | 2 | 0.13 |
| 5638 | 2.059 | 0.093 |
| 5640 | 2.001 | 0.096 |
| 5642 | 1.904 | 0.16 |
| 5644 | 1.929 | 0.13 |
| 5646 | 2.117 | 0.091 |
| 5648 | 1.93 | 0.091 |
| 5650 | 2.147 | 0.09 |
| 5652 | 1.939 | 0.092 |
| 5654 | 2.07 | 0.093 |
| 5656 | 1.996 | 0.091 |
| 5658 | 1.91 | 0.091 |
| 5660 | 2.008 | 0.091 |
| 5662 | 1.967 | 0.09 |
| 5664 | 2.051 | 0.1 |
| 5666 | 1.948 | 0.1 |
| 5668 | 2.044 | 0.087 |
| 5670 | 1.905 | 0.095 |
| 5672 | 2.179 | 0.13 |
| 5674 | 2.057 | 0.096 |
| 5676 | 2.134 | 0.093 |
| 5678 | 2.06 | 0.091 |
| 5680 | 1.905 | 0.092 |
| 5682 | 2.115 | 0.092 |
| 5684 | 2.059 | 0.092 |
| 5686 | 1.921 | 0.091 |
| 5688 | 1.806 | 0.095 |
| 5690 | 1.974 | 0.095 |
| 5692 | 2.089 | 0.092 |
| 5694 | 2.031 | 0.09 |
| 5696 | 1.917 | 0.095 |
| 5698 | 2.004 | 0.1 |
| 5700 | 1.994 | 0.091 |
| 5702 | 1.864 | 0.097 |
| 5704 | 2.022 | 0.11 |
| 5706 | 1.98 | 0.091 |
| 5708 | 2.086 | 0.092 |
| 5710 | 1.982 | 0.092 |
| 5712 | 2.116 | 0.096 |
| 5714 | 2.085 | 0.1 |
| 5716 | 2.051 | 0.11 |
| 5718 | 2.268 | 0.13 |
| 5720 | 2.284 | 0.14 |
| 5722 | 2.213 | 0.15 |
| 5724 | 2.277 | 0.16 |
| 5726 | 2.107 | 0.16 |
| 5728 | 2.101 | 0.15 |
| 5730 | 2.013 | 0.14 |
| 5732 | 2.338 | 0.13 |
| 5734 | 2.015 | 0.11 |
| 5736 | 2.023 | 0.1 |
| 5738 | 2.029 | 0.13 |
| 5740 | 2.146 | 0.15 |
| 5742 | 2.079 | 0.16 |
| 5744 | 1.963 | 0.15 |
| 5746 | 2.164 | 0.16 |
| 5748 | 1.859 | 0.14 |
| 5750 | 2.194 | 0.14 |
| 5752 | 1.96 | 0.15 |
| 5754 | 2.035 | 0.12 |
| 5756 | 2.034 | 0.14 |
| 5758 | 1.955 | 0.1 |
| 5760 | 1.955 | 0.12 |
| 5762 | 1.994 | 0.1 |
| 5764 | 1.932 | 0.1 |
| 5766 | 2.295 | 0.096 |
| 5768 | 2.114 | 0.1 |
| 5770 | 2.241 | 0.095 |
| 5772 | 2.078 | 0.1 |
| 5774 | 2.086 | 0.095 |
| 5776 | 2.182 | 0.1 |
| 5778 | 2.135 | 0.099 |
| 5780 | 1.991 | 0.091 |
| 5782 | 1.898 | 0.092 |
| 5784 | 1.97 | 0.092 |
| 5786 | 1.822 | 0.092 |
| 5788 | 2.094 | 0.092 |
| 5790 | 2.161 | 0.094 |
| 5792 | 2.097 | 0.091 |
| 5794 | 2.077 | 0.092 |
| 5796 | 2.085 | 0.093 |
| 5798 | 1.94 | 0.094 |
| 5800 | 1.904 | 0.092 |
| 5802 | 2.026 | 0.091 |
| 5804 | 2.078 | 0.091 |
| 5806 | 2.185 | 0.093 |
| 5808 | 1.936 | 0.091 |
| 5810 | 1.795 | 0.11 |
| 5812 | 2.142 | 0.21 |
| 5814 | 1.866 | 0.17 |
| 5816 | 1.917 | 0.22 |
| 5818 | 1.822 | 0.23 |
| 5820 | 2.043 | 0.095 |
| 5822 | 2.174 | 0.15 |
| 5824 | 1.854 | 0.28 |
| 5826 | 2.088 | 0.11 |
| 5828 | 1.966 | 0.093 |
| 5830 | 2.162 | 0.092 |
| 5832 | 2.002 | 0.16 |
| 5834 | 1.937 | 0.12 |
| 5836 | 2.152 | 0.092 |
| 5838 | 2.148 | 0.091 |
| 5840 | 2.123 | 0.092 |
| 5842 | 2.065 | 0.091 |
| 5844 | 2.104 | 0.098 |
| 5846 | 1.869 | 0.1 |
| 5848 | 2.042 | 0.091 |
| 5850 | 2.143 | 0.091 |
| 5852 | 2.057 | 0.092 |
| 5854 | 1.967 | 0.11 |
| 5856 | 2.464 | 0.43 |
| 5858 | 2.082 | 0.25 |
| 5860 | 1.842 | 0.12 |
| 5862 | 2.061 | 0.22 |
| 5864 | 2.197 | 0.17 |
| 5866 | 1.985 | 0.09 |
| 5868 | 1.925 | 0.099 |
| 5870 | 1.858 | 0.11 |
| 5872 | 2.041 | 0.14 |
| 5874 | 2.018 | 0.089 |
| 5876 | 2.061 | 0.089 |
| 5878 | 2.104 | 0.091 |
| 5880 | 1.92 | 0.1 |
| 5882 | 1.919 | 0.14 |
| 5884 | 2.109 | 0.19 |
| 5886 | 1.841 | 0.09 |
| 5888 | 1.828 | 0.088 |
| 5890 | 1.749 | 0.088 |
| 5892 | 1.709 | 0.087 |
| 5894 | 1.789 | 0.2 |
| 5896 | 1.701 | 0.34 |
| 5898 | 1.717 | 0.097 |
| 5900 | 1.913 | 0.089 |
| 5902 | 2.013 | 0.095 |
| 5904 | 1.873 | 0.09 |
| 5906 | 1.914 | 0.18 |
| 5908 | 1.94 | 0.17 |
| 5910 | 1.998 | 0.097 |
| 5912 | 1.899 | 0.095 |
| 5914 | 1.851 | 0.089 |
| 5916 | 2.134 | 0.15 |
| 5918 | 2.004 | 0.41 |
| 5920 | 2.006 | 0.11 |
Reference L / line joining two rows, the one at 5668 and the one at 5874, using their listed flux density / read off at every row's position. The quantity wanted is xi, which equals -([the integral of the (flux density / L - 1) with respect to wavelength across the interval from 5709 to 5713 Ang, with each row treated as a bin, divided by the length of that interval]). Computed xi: -0.01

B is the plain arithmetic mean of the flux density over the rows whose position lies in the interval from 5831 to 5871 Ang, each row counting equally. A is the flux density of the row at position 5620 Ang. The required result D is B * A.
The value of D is 4.18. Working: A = 2.037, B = 2.05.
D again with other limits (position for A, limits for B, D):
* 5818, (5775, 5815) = 3.68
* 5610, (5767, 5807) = 4.40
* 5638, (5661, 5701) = 4.13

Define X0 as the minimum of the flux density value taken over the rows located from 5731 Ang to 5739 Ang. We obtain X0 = 2.015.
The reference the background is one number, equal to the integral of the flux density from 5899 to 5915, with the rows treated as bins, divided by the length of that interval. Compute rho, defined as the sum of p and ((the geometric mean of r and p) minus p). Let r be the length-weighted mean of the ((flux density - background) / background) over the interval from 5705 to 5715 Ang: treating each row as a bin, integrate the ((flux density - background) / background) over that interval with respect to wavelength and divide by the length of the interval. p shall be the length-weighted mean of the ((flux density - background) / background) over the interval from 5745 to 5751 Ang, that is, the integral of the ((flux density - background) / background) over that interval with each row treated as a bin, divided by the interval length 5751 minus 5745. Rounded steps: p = 0.076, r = 0.065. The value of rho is 0.070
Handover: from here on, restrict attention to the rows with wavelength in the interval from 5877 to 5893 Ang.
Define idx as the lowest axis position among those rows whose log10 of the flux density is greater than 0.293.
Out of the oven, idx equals 5878 Ang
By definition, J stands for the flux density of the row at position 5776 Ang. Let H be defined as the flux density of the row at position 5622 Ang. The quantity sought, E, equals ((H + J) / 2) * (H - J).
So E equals -0.3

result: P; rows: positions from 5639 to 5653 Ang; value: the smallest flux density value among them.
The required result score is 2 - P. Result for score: 0.10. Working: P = 1.904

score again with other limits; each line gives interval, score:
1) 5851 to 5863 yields 0.16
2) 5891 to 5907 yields 0.30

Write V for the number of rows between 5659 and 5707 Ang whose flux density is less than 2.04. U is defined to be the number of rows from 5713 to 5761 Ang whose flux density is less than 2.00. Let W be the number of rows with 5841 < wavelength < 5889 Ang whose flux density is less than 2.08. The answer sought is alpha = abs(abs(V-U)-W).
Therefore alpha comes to 7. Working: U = 5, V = 15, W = 17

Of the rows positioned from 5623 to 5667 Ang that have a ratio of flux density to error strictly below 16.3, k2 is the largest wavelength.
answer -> 5644 Ang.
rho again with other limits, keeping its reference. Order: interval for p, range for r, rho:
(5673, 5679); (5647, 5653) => 0.059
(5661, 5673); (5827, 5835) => 0.047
